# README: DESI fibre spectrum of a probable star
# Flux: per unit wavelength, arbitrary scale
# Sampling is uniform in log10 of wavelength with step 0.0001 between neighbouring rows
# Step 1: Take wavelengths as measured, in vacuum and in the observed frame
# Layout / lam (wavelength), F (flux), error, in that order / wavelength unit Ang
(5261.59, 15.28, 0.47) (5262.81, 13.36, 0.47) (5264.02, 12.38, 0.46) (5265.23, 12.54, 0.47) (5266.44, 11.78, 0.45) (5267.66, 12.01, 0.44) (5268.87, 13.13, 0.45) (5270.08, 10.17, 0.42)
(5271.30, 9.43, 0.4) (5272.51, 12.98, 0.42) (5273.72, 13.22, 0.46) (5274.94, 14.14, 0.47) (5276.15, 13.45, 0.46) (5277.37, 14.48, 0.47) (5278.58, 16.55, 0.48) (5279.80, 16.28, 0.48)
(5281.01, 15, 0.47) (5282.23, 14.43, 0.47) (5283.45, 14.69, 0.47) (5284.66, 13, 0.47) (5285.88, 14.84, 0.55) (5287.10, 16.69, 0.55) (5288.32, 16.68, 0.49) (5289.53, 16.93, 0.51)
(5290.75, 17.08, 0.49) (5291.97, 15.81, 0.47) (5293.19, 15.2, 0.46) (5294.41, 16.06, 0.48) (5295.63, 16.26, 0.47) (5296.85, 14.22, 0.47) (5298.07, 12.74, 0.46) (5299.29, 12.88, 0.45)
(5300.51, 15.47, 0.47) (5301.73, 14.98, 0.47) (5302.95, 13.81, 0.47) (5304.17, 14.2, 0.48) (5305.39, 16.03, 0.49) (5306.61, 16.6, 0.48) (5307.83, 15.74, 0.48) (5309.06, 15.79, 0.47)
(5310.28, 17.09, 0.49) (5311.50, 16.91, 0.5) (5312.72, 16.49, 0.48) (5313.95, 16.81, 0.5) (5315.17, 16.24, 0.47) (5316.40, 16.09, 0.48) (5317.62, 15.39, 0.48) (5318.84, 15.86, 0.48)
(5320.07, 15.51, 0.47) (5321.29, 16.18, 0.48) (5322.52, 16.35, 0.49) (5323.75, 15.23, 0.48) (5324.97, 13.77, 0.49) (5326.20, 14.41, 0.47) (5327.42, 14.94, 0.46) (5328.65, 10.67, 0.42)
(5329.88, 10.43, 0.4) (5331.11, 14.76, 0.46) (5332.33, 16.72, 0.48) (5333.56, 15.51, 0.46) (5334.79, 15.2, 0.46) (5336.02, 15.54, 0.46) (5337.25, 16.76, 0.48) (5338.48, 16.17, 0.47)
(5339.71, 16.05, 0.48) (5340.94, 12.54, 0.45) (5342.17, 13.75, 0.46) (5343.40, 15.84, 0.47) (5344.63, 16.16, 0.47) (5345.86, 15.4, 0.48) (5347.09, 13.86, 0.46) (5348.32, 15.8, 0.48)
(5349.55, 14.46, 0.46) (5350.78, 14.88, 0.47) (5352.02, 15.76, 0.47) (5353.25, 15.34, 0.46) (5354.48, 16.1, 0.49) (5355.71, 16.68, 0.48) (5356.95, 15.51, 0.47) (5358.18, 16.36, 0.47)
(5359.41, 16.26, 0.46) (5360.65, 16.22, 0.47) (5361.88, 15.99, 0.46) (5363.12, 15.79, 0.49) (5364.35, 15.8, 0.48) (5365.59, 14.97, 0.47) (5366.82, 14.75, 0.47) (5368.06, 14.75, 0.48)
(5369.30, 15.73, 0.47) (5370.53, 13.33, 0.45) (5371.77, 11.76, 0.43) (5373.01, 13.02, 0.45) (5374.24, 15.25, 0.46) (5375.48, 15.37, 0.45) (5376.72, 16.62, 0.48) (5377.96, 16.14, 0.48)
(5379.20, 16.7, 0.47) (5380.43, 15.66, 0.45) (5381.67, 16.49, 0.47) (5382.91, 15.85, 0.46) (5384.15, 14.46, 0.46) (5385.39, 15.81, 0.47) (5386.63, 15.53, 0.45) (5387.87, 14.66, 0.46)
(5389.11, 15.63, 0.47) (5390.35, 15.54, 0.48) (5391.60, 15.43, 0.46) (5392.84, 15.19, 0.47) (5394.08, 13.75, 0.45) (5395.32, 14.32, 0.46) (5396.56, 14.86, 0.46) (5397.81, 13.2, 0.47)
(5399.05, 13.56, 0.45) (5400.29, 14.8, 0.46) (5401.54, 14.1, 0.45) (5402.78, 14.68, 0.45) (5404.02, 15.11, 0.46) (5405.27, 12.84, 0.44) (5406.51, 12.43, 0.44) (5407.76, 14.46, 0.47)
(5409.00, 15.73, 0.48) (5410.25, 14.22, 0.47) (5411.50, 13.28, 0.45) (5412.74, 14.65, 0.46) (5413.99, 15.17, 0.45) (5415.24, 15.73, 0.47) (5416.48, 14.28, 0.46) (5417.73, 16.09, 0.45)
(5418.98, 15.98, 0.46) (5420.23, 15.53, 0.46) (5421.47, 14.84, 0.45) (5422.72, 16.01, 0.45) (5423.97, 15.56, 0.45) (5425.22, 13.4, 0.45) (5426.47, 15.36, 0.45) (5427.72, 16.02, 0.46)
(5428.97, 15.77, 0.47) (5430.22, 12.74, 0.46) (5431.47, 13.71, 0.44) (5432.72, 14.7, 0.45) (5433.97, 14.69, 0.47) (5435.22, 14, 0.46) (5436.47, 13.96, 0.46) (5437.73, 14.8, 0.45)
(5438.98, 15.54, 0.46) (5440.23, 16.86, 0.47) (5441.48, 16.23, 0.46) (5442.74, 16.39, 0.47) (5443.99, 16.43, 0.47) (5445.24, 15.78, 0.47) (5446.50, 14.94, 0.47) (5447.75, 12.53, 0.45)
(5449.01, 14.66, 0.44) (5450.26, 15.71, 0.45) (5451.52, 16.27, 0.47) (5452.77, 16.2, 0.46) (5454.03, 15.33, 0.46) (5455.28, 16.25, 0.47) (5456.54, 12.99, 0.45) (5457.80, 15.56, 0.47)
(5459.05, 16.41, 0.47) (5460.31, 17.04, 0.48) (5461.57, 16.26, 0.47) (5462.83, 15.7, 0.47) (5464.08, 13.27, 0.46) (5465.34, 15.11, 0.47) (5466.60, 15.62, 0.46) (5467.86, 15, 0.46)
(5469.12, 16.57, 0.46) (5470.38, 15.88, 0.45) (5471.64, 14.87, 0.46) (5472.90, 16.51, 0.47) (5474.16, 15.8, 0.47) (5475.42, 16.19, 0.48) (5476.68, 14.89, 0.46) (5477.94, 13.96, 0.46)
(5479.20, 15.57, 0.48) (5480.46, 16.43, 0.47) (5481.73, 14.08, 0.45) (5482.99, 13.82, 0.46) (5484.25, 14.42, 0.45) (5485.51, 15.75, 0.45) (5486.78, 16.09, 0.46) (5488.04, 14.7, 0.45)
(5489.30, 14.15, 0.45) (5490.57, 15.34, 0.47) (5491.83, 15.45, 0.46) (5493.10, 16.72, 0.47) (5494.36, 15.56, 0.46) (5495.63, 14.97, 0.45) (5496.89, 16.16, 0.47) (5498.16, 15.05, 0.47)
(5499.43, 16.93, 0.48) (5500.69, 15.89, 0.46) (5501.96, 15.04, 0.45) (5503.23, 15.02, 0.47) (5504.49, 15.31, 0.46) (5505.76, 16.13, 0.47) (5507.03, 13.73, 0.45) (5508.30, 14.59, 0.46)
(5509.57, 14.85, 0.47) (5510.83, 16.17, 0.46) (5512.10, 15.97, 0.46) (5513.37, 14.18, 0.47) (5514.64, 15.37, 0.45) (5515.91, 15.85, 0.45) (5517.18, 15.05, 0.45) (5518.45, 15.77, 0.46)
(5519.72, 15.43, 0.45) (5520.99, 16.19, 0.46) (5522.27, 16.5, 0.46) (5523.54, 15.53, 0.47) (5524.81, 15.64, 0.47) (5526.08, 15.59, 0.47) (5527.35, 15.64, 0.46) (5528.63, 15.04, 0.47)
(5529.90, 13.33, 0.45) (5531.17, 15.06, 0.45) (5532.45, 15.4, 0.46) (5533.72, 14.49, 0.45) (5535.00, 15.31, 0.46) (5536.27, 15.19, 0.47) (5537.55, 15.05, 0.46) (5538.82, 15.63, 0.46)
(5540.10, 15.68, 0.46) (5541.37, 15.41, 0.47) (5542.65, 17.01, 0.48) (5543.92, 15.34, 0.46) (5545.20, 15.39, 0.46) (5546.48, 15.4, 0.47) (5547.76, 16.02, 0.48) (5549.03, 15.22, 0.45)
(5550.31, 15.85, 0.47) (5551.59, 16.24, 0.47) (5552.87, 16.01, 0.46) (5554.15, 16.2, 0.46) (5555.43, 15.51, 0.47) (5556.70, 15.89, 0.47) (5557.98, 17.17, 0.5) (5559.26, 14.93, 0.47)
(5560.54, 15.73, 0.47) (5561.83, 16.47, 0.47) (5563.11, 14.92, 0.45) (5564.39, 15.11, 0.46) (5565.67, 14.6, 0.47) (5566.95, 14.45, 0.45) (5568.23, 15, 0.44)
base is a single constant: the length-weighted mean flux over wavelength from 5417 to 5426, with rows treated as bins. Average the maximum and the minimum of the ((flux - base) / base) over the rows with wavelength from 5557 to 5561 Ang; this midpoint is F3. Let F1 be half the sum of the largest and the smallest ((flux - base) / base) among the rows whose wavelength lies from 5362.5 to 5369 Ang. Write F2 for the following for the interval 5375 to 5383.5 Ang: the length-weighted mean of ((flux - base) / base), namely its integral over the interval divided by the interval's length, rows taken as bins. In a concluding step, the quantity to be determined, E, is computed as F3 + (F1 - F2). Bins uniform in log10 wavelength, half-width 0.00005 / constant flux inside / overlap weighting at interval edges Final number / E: -0.01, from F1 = 0.00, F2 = 0.05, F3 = 0.05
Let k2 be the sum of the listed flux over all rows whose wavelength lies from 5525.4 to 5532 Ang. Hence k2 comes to 75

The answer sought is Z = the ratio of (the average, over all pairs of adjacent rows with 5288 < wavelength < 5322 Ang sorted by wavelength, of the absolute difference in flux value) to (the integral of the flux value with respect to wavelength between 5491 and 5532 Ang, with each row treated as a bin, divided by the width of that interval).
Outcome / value 0.05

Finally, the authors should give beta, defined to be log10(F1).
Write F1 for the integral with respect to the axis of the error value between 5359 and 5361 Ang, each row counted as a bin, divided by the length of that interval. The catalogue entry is -0.334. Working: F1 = 0.463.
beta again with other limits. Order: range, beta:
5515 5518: -0.346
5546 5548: -0.324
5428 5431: -0.334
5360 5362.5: -0.333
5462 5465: -0.331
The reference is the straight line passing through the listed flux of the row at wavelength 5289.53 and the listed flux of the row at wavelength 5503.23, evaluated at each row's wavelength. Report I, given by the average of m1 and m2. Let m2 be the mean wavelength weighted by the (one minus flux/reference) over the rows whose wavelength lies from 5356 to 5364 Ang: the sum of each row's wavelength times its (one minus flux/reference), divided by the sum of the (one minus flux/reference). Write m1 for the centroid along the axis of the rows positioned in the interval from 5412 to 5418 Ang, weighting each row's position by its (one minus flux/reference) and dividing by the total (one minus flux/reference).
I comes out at 5387.1 Ang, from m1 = 5414.4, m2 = 5359.8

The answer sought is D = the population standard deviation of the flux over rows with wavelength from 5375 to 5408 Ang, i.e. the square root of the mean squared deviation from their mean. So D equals 1.1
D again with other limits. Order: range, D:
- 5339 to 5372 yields 1.2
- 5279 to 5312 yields 1.3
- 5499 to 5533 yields 0.8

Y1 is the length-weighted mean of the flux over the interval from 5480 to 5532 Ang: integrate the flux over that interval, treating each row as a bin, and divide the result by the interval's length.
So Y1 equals 15.32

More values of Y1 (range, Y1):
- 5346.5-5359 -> 15.50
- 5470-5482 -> 15.45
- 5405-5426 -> 14.75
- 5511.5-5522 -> 15.50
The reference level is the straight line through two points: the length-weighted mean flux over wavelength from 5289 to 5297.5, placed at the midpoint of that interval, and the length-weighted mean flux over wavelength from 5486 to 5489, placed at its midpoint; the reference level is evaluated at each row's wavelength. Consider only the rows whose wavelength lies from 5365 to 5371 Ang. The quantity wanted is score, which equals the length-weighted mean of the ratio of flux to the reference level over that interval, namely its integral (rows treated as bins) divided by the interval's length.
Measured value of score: 0.94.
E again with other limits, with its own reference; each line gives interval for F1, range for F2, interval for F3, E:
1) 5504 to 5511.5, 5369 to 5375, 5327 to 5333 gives -0.04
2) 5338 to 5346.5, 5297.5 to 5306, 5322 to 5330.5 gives -0.12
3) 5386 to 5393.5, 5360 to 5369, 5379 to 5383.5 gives 0.03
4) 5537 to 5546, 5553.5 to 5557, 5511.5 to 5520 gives -0.01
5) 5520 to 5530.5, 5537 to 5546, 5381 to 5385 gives -0.04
